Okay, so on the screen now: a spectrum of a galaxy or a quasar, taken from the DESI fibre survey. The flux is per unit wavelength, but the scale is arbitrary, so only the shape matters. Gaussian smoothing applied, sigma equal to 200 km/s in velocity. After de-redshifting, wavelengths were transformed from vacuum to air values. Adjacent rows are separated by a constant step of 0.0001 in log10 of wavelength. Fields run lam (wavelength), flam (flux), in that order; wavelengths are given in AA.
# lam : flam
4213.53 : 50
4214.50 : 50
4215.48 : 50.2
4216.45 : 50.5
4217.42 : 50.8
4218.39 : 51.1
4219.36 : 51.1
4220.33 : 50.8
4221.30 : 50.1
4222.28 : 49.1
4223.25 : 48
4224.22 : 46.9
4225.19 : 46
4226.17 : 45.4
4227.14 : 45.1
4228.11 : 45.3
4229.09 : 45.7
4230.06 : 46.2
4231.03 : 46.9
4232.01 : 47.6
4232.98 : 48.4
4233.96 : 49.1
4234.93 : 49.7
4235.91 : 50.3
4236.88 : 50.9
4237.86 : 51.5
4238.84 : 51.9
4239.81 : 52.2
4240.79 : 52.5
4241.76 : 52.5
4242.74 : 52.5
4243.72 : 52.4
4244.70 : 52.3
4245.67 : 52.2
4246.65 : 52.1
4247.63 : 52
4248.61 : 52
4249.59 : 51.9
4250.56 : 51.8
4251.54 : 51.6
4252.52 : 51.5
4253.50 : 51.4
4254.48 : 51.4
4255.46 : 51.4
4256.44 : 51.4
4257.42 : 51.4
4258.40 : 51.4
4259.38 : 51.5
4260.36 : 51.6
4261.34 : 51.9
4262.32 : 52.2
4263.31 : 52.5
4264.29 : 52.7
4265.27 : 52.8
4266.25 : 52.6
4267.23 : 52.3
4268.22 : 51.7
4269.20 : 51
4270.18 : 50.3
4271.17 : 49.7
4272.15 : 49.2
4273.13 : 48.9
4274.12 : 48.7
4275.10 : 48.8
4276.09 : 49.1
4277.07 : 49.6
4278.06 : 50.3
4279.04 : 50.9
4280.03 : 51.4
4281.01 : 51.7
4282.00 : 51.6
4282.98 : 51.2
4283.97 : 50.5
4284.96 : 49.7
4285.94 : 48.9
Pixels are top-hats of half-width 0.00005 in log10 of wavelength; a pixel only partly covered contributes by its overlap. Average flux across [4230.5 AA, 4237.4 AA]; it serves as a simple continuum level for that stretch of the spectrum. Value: 49.0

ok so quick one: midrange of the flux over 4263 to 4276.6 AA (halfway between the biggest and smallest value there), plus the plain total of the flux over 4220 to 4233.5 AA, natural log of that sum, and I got 6.57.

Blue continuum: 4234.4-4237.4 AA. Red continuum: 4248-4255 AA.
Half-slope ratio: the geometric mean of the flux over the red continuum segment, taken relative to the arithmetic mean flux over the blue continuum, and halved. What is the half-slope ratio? 0.513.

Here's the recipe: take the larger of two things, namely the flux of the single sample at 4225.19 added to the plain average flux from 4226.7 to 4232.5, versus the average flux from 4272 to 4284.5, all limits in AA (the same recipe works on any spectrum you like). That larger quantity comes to 92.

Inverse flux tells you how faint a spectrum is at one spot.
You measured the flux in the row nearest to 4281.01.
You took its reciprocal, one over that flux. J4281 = 0.0193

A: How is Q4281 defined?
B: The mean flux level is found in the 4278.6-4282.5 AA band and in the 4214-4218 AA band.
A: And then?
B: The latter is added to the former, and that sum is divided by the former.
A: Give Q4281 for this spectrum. 1.98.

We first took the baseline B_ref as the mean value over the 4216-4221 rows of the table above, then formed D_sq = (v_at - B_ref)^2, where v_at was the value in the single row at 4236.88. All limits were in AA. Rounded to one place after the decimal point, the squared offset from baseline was 0.0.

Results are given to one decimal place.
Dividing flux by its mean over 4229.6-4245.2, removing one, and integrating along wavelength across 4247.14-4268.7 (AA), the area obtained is 0.6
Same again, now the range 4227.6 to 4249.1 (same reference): -0.1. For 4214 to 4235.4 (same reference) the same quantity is -0.9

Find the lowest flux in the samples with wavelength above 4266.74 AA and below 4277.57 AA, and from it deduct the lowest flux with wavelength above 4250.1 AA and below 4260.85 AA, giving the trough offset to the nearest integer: -3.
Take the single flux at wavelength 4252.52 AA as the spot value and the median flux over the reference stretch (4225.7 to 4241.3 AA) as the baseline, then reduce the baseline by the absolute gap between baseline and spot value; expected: 46.0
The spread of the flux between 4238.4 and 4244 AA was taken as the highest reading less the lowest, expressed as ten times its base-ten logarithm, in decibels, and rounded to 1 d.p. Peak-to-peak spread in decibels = -2.2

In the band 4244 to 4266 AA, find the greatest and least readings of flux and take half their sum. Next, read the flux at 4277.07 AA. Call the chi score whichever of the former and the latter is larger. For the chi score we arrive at 52.1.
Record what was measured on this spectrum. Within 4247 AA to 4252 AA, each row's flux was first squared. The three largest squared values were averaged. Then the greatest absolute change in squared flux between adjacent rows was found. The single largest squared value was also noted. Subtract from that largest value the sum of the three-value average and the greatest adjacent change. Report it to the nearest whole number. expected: -17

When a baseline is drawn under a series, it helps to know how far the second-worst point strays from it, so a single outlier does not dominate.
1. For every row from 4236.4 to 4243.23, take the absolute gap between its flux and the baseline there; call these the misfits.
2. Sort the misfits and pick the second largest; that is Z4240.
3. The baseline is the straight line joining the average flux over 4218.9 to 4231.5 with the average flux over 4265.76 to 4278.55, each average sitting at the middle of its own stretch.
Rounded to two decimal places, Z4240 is 4.10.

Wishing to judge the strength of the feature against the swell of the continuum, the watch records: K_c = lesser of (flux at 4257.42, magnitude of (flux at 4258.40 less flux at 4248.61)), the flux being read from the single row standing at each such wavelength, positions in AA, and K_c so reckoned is 0.6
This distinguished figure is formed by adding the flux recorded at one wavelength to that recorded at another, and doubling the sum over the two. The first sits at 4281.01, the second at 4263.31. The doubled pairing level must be 208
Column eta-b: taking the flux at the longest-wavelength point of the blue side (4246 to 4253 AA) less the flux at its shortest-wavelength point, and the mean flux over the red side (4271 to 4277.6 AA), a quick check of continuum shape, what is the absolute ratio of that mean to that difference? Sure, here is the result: 82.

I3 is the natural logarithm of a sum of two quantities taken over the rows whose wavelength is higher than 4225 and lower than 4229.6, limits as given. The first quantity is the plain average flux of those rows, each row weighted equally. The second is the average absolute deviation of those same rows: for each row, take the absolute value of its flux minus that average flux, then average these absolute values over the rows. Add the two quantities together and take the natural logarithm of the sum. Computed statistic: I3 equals 3.82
